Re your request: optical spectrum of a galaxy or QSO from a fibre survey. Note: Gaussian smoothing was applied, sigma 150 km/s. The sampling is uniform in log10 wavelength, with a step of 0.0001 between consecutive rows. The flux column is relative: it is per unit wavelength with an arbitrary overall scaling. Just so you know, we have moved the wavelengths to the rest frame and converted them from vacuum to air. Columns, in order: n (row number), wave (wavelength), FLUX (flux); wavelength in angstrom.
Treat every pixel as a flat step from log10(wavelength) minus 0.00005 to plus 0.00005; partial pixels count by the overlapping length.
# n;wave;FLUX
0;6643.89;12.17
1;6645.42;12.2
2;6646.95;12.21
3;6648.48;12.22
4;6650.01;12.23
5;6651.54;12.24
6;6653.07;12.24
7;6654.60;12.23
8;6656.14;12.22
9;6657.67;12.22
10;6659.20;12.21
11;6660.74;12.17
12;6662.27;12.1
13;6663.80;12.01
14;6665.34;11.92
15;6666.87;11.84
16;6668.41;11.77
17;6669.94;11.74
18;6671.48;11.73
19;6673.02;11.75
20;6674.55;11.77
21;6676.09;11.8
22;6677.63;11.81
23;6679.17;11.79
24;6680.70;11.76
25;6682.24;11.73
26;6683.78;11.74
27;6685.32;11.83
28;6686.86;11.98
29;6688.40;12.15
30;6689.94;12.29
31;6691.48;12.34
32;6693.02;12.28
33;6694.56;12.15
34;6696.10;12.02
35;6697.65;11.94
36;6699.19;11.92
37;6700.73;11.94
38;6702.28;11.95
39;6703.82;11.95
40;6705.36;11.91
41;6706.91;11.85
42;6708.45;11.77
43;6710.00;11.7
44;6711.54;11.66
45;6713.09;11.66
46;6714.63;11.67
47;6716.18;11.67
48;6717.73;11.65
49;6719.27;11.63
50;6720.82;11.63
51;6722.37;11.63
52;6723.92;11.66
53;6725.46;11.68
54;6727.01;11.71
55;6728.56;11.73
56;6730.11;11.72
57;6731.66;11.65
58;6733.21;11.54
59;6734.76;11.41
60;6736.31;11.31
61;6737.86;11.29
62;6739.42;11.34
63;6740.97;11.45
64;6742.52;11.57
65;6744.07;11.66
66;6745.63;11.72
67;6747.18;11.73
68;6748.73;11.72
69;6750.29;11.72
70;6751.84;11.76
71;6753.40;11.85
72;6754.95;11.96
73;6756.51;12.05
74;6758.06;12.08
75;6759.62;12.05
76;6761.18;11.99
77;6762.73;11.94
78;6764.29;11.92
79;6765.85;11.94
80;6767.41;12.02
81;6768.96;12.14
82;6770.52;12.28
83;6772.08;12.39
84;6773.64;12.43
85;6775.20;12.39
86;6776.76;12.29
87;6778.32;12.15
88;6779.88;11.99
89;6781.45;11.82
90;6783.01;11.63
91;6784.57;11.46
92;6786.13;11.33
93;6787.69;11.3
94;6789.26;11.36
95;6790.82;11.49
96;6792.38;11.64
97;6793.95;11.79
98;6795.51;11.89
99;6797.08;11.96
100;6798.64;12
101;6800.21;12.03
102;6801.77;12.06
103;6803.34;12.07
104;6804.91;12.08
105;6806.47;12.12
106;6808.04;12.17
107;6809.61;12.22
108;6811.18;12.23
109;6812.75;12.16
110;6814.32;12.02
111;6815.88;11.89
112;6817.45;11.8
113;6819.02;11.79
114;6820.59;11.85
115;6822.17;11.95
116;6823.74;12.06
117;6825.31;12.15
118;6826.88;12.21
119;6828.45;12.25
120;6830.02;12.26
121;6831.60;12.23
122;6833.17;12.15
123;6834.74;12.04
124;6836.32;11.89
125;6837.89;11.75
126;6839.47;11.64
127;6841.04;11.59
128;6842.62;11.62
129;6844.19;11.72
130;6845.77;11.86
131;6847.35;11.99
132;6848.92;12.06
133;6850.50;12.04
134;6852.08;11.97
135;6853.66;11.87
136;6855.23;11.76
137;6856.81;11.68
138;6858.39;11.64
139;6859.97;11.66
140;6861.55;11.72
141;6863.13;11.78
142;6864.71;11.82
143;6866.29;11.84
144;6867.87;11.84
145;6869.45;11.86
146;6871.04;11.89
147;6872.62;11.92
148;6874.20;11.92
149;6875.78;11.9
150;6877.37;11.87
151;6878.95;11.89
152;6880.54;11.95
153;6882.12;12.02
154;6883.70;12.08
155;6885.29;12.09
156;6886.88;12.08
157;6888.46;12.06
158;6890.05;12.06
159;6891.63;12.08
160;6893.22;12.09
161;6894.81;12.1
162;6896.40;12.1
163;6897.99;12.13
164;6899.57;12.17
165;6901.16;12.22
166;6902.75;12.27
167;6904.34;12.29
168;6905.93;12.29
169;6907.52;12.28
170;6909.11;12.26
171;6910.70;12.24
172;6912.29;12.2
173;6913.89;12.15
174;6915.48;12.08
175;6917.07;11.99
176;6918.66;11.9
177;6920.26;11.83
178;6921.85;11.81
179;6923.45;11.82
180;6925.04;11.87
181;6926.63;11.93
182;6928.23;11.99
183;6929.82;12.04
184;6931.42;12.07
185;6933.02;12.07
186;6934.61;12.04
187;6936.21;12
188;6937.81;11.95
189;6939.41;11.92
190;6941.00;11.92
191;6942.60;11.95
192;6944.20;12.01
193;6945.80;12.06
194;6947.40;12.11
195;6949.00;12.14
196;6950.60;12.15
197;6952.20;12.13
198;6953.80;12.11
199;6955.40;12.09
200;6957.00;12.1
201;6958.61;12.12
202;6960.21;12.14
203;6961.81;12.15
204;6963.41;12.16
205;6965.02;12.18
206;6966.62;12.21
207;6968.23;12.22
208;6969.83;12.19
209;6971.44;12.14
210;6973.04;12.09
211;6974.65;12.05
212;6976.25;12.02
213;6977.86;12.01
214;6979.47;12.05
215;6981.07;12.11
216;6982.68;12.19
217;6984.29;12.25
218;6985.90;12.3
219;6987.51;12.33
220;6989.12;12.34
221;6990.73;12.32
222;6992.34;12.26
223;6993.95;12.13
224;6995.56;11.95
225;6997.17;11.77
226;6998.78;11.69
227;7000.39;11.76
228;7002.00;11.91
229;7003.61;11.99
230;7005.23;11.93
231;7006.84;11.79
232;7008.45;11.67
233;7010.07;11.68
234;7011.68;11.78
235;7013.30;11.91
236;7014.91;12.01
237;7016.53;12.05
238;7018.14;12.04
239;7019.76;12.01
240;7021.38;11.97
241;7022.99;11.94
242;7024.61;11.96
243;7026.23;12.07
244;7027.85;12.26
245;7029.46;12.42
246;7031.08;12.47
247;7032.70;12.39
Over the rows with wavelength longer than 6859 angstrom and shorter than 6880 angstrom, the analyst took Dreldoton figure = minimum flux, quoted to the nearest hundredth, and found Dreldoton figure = 11.66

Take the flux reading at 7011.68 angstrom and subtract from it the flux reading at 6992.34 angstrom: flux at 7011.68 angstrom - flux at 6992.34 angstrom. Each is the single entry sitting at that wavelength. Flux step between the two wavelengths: -0.48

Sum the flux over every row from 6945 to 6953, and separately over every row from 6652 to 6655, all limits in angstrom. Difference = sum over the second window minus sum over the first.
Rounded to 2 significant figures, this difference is -36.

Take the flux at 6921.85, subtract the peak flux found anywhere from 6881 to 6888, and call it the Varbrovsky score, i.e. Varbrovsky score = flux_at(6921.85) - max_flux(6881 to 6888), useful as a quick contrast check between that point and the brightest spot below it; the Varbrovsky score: -0.28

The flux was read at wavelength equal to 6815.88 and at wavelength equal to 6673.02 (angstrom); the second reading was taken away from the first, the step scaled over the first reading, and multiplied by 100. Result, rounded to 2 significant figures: 1.2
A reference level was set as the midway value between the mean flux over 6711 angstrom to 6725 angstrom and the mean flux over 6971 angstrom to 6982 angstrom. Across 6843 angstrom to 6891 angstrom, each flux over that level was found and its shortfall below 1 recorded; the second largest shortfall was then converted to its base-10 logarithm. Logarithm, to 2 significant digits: -1.8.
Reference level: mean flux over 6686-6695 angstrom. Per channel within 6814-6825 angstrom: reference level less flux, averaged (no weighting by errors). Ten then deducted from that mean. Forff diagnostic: -9.71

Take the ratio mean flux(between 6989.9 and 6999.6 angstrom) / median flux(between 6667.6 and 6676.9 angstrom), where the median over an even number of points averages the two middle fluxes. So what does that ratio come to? 1.02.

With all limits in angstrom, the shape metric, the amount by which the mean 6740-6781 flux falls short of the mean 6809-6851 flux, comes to 0.01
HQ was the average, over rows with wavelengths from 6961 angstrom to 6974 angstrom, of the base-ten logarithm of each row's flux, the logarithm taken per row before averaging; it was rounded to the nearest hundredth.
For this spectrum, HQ 1.09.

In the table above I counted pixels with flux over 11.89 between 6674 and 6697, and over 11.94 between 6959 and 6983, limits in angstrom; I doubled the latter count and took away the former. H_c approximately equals 23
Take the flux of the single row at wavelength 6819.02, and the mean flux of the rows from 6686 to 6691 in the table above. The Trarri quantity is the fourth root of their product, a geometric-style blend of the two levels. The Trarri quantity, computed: 3.46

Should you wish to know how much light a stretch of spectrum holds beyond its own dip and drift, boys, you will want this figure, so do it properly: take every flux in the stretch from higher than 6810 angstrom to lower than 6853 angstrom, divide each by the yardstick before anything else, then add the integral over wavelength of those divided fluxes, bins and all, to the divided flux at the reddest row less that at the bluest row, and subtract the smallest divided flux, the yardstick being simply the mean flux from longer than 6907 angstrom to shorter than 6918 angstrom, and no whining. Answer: 41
